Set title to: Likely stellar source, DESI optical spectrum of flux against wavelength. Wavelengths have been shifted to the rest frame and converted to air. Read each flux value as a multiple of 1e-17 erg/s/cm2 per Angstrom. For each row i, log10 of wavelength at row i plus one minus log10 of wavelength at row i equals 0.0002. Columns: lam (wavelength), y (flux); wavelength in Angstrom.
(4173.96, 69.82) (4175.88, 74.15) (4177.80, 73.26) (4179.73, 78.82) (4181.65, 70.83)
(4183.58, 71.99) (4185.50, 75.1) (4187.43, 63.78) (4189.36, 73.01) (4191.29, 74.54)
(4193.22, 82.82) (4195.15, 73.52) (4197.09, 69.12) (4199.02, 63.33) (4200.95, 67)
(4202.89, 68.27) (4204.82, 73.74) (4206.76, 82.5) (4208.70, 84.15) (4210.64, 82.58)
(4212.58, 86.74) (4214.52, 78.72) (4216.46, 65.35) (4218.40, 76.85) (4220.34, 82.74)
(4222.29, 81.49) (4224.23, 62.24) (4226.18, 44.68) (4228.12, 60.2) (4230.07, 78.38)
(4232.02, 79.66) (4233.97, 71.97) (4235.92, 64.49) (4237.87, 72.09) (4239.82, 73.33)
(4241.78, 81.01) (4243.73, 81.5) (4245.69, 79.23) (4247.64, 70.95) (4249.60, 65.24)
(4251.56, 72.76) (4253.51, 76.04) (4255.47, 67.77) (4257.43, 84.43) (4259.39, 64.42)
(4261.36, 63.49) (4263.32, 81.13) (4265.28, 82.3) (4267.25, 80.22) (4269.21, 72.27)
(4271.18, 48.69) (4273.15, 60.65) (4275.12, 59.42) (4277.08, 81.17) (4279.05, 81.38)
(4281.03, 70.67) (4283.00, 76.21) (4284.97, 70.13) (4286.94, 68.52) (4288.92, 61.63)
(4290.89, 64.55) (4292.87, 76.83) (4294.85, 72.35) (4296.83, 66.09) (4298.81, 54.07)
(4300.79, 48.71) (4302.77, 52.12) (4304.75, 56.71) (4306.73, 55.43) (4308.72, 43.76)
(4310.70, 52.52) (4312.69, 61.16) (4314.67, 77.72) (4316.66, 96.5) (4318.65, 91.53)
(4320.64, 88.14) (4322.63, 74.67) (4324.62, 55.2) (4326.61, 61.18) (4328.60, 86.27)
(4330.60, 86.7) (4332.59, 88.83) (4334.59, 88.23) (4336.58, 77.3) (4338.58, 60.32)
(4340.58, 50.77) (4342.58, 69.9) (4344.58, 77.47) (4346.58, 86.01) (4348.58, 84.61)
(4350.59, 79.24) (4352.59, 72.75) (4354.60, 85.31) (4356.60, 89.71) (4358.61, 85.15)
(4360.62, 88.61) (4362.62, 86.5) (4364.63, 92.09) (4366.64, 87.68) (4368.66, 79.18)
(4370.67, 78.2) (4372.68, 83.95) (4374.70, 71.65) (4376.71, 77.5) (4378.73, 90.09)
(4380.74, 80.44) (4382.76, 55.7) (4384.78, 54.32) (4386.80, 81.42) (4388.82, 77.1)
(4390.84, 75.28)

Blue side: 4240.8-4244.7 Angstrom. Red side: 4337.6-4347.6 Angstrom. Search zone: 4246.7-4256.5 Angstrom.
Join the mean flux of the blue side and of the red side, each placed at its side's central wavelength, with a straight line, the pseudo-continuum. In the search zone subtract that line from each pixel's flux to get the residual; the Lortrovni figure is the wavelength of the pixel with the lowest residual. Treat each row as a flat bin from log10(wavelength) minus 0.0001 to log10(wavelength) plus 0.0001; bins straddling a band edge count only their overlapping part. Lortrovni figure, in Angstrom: 4249.60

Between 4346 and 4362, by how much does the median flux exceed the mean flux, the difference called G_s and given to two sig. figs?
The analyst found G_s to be 1.3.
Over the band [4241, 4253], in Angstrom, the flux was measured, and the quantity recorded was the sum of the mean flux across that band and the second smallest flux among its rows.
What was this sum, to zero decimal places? 146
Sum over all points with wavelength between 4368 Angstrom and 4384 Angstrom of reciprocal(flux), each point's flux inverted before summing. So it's 0.106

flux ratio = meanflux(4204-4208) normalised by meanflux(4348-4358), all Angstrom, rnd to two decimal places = 0.95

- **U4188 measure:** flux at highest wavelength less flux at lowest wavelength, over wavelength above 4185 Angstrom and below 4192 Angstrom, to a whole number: -1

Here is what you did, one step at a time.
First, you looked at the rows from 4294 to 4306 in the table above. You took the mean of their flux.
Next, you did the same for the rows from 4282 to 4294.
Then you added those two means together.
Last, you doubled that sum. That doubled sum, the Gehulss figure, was 256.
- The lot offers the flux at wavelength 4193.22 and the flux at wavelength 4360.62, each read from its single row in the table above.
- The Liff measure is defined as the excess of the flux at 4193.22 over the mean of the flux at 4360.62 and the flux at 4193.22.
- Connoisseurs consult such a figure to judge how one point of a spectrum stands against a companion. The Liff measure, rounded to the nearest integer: -3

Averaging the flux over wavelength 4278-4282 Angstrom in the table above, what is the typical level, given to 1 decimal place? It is 76.0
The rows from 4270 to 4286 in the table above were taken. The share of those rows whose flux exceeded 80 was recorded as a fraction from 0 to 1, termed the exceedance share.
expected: 0.25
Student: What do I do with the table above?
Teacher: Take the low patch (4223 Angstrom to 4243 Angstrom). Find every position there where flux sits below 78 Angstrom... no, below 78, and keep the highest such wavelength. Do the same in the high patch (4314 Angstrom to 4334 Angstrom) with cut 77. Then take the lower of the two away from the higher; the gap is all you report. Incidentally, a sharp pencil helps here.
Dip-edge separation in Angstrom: 86.8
